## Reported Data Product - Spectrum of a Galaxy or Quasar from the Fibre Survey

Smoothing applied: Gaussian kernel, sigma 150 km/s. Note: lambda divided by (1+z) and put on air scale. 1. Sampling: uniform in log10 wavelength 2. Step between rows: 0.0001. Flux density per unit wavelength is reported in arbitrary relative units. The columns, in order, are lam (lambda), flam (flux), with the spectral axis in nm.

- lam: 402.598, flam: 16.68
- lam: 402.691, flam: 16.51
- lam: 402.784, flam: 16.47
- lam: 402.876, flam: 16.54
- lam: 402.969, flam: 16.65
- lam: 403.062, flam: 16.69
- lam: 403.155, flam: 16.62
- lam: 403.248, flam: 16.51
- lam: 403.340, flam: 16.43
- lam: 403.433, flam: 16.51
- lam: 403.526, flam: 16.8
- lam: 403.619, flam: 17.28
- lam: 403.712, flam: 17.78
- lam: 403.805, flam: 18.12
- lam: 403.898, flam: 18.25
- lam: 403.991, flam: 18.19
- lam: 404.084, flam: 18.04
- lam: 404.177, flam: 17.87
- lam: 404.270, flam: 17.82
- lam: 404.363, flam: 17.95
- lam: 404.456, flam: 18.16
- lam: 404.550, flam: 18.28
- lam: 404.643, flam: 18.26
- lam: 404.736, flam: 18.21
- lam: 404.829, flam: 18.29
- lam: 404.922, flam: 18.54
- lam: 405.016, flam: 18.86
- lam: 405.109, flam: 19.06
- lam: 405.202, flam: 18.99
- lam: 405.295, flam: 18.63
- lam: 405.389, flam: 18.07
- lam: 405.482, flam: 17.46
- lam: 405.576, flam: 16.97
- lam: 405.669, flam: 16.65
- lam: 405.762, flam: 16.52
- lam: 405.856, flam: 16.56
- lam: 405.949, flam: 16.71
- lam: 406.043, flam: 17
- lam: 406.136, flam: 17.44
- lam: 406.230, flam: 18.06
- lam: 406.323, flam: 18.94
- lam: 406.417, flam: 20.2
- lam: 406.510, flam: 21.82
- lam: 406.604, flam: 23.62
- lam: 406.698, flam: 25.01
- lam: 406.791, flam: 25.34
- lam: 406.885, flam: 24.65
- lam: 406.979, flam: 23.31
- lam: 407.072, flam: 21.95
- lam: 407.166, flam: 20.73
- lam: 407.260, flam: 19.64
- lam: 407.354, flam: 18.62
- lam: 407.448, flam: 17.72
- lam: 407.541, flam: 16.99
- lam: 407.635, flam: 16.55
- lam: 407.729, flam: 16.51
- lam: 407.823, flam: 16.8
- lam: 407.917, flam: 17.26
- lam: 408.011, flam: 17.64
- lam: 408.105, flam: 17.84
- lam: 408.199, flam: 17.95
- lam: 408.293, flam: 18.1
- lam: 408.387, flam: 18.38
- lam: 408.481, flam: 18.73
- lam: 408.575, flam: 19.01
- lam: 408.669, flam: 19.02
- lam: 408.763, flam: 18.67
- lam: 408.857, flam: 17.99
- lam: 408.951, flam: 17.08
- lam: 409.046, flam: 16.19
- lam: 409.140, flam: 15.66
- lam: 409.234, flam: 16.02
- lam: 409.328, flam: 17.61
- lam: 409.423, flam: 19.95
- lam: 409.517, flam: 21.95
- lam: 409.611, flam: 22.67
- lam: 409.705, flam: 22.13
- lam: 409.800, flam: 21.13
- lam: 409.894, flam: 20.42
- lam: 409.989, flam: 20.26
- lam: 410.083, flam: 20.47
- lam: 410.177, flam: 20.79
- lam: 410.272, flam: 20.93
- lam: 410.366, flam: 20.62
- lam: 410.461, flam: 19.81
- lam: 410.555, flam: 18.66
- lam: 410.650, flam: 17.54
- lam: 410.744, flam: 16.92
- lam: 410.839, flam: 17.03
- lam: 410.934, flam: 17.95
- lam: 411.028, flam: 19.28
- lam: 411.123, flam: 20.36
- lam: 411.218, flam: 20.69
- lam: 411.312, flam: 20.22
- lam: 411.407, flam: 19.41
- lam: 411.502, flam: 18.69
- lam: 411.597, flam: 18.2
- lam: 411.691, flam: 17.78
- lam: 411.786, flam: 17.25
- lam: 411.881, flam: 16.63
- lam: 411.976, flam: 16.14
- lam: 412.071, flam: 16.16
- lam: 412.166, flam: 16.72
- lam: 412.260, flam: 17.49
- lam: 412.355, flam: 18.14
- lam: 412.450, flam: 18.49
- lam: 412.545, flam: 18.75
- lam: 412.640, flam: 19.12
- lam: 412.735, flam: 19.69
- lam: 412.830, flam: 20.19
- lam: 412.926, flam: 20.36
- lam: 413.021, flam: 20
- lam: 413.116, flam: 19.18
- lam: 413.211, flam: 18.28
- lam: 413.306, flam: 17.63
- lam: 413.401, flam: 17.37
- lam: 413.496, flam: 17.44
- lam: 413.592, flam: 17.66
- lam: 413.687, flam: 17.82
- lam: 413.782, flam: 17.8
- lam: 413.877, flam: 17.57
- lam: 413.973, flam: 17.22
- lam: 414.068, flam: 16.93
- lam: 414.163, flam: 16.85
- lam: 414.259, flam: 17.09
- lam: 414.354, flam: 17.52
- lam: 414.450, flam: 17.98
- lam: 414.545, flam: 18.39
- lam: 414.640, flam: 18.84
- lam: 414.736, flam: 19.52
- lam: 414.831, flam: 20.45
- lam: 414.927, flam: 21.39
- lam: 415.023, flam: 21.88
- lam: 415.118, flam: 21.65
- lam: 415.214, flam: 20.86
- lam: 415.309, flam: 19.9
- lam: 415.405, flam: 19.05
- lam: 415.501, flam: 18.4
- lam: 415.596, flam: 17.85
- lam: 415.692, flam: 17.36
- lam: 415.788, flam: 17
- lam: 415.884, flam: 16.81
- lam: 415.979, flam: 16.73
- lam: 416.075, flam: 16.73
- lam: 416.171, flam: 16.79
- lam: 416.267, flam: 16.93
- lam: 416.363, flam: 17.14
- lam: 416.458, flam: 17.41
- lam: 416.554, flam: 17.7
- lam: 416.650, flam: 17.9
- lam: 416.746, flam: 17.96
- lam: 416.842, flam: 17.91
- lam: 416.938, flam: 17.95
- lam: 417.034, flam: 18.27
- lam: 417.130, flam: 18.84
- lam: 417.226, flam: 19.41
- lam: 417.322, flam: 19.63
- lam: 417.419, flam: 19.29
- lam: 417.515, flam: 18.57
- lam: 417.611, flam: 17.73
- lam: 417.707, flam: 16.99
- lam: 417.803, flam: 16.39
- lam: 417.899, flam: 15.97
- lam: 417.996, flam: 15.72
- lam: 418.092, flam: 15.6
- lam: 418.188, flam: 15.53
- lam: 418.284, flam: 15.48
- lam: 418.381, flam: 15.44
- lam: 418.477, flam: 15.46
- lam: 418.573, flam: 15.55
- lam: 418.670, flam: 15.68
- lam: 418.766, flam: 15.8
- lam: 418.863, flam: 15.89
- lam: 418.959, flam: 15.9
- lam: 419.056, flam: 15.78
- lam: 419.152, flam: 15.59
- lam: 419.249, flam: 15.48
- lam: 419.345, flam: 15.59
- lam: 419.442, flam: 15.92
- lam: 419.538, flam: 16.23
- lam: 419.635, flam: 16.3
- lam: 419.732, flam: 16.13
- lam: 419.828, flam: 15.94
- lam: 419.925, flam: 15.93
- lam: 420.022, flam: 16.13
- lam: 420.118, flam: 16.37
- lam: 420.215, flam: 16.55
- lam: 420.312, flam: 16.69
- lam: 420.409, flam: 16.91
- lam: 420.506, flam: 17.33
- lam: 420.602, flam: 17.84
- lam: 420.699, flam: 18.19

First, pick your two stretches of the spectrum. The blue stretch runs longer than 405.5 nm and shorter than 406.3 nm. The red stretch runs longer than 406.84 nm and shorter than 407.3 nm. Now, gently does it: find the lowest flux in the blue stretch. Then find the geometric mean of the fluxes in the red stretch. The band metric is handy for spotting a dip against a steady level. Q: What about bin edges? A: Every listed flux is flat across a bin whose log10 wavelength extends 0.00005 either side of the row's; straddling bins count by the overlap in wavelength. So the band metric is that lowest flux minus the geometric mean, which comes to -5.5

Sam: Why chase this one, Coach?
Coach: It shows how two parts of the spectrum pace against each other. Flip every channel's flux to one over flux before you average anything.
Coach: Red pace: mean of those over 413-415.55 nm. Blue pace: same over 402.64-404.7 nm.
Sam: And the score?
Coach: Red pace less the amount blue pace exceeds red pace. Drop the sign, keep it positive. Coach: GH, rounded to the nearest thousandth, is 0.050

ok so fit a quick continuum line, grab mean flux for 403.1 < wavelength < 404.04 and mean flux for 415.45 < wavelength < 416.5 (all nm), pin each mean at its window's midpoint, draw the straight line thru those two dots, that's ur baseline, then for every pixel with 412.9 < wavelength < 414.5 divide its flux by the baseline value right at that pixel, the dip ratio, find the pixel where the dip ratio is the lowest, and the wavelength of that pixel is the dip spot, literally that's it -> 414.163 nm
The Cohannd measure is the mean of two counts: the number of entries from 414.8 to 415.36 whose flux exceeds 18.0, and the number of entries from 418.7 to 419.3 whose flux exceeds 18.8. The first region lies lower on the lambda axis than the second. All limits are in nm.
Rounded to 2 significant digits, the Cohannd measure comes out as 3.0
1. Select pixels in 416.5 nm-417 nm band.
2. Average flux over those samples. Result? 17.9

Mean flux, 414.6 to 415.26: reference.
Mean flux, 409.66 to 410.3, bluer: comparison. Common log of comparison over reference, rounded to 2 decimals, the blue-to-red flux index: 0.00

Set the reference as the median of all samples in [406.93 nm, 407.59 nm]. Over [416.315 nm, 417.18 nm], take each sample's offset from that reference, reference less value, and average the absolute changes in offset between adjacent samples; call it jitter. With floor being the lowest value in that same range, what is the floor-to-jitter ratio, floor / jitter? 76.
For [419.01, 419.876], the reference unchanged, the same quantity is 84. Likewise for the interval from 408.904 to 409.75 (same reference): 14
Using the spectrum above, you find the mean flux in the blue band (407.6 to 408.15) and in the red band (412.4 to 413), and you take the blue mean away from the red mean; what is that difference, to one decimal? 2.3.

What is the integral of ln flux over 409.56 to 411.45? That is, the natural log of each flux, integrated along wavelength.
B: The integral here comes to 5.6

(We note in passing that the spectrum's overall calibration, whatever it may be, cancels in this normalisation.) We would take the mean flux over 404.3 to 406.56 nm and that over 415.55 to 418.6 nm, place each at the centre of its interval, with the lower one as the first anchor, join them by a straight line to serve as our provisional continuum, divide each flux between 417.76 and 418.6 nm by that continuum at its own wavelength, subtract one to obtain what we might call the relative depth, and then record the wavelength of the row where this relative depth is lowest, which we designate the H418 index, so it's 418.381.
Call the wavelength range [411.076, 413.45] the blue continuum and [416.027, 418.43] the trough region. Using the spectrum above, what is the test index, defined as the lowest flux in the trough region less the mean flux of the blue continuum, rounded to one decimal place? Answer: -3.1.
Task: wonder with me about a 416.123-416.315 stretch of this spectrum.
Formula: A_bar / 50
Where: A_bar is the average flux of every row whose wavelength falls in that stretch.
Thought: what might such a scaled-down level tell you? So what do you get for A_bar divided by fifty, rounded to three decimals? 0.337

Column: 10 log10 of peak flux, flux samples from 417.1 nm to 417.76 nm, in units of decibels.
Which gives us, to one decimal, 12.9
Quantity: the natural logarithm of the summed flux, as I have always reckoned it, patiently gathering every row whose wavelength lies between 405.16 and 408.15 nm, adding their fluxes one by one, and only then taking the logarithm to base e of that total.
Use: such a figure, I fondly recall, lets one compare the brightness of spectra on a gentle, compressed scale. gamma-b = 6.4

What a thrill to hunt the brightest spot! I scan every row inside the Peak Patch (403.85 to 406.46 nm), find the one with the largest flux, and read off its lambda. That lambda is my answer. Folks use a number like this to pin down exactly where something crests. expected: 406.417 nm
